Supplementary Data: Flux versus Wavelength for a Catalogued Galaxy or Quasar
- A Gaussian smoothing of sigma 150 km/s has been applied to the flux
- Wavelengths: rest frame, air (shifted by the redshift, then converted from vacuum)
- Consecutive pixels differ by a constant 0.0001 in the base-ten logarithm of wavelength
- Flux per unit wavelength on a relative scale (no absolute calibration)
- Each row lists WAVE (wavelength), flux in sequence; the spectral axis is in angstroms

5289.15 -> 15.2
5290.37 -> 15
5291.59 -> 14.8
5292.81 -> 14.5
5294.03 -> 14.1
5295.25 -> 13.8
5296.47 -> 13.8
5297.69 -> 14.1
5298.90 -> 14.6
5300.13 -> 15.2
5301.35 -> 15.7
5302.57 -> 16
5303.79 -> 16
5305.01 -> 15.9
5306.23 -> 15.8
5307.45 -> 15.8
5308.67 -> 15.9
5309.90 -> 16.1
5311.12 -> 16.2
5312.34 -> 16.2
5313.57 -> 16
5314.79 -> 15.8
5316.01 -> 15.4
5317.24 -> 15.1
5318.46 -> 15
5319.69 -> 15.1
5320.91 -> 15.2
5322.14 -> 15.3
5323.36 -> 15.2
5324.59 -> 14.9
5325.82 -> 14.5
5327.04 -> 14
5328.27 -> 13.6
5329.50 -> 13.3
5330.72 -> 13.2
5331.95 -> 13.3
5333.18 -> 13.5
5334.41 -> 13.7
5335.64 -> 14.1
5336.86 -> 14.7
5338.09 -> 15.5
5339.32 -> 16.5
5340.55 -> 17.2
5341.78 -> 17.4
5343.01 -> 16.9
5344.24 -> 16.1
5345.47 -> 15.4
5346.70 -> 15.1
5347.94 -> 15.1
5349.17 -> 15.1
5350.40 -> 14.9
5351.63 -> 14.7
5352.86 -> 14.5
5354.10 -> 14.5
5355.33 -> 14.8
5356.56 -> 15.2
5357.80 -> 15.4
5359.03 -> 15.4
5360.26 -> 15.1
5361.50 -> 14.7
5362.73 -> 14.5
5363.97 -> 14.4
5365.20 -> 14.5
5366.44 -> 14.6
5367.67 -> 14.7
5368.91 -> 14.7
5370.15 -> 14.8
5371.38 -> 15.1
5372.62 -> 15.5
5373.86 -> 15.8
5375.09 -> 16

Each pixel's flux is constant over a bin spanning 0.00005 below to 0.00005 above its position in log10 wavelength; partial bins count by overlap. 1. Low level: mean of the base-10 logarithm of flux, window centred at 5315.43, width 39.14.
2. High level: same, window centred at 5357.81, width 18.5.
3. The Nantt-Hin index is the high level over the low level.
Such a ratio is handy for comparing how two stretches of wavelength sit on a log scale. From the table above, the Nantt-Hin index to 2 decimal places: 1.00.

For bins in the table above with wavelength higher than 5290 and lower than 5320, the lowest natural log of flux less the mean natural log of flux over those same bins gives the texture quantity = -0.100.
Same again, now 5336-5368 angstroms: -0.057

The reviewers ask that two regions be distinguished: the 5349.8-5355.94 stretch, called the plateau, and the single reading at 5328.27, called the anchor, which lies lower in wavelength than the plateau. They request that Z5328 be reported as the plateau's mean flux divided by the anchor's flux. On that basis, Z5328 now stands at 1.08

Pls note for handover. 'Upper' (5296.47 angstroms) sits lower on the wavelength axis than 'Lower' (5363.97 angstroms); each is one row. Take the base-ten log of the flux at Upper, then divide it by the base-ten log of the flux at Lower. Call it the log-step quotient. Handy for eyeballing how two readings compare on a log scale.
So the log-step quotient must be 0.98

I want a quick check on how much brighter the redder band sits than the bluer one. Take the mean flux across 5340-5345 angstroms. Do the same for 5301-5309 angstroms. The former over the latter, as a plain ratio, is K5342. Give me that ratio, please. 1.06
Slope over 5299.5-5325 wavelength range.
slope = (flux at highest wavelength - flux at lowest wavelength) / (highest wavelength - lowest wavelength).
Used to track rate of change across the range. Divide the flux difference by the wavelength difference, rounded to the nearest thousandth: -0.012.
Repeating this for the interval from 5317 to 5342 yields 0.094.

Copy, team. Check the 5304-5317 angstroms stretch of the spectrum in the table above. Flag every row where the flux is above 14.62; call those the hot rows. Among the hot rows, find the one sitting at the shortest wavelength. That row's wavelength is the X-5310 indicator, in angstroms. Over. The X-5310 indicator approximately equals 5305.01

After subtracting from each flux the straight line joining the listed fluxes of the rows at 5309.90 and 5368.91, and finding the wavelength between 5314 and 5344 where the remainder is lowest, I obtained 5330.72 angstroms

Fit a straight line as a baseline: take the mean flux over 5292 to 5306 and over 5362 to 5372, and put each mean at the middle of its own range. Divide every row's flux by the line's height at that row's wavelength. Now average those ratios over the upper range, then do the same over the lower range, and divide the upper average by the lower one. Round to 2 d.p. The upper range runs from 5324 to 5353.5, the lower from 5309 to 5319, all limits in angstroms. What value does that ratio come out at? 0.95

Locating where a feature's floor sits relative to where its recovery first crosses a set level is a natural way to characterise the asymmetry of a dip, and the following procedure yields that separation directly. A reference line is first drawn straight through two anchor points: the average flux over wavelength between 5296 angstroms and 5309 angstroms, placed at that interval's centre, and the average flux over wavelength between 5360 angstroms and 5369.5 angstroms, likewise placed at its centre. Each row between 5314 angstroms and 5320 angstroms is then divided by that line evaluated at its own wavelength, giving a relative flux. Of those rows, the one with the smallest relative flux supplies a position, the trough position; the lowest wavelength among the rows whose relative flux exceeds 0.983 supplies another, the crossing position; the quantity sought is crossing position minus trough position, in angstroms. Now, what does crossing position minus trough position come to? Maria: -3.7 angstroms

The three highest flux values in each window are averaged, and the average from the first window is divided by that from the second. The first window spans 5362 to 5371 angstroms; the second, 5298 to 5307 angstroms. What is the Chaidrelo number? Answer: 0.92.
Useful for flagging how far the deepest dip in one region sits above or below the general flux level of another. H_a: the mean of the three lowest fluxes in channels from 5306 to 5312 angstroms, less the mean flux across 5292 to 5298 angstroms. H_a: 1.8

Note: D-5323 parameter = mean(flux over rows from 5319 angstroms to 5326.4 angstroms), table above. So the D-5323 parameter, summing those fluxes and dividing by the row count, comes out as 15.0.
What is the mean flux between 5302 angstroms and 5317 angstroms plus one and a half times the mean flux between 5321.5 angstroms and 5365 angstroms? 38.3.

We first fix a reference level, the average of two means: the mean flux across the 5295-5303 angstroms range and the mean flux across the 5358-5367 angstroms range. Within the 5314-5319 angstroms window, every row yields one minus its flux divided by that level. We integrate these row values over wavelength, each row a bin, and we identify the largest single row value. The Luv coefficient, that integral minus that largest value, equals -0.18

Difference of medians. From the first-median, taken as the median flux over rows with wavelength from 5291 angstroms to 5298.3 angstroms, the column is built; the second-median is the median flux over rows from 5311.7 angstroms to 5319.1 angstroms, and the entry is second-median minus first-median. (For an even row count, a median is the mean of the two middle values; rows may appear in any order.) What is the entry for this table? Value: 1.5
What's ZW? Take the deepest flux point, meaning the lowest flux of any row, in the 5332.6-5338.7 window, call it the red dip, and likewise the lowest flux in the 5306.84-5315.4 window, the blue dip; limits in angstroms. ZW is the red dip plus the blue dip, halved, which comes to 14.65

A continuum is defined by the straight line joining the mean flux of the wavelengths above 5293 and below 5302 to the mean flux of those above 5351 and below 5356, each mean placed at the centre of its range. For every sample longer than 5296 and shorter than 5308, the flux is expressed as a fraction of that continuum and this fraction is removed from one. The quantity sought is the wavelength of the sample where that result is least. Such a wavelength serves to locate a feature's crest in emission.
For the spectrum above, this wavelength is 5302.57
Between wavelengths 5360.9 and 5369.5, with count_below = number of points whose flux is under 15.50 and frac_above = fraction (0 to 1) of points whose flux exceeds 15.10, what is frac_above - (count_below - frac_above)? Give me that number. -7.0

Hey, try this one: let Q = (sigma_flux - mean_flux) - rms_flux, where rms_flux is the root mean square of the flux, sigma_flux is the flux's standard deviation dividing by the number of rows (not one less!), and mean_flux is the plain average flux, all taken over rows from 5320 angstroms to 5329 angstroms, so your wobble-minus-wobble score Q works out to -28.7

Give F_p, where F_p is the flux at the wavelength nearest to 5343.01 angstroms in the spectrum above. 16.9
